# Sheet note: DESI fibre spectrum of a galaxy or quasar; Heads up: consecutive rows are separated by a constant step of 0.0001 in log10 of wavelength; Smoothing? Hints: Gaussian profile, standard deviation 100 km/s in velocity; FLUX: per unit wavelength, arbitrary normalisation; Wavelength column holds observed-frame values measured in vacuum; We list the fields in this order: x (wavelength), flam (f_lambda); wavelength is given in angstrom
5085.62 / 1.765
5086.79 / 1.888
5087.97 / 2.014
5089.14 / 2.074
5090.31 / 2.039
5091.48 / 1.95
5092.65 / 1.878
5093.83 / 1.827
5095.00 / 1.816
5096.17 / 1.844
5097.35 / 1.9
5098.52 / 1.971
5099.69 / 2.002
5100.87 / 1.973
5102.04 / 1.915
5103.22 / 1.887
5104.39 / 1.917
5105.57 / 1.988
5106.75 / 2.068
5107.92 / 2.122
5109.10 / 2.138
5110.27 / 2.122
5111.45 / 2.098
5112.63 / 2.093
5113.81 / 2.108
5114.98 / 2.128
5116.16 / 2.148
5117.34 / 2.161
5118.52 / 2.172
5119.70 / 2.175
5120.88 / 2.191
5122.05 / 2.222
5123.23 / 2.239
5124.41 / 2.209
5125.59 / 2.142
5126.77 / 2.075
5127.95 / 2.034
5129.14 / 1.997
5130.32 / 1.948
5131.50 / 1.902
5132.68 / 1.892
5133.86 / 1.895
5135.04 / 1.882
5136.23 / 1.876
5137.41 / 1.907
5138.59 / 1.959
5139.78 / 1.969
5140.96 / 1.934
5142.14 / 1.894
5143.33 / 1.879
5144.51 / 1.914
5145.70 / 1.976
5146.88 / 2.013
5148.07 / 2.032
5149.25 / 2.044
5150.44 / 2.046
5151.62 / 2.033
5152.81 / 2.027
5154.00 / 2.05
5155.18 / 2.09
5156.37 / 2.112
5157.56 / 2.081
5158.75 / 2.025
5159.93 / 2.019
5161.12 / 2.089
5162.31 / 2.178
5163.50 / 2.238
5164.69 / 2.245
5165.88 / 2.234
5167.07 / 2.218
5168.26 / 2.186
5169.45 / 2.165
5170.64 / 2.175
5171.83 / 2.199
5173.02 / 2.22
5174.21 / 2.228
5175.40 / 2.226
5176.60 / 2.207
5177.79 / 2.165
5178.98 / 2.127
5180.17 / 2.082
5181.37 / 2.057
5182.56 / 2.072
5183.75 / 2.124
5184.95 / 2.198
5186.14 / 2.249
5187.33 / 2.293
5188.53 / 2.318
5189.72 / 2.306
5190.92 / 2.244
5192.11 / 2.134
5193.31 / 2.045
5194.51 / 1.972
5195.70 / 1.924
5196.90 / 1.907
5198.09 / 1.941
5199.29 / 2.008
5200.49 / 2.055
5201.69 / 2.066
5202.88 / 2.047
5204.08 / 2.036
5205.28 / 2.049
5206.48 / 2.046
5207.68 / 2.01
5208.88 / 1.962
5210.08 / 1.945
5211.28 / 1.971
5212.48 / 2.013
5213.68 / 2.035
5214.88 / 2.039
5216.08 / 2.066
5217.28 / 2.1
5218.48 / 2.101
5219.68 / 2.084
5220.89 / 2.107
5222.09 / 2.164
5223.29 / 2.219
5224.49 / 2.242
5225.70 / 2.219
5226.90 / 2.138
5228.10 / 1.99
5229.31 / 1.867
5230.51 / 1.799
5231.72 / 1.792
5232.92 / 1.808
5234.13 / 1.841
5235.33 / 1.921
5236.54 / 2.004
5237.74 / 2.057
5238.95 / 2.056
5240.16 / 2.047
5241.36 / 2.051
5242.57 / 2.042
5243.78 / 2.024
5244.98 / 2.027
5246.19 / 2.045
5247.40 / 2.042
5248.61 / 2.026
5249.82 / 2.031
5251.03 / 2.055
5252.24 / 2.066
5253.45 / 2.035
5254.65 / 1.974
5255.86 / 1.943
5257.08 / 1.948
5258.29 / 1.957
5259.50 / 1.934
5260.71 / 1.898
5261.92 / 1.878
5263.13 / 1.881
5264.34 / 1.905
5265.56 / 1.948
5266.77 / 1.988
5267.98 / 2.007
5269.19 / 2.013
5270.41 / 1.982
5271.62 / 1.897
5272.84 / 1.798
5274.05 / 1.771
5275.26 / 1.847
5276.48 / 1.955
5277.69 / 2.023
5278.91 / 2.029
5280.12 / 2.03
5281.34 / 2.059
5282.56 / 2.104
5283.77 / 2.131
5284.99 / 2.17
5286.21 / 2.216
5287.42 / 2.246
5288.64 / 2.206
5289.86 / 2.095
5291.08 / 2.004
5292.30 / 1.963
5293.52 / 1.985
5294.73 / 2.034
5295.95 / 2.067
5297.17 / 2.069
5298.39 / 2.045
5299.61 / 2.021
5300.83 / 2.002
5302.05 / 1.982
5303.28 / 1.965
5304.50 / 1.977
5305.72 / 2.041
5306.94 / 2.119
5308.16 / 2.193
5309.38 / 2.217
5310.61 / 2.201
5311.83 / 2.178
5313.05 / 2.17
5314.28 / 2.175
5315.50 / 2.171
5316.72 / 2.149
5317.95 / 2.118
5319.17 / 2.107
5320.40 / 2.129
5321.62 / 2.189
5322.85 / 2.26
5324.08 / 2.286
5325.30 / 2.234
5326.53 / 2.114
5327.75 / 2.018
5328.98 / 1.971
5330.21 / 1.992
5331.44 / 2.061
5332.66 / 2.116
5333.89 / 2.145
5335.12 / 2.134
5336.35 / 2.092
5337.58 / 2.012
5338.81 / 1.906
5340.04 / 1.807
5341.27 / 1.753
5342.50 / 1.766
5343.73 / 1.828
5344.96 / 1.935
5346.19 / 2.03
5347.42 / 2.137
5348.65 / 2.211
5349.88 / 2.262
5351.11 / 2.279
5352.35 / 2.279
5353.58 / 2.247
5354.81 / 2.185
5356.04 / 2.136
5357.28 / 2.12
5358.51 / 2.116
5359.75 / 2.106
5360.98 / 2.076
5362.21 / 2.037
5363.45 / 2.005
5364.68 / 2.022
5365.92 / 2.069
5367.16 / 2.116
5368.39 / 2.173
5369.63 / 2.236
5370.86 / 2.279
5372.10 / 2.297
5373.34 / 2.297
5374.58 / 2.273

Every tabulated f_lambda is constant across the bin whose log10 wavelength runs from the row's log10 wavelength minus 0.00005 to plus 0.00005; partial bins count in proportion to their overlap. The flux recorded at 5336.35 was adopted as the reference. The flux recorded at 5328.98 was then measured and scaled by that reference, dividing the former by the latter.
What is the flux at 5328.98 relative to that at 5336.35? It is 0.942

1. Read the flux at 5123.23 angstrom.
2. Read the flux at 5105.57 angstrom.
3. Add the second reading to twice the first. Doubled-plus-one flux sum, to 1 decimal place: 6.5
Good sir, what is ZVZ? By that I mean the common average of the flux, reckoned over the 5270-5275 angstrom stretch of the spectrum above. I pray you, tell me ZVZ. 1.86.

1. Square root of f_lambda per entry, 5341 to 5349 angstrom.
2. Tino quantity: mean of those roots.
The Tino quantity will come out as 1.40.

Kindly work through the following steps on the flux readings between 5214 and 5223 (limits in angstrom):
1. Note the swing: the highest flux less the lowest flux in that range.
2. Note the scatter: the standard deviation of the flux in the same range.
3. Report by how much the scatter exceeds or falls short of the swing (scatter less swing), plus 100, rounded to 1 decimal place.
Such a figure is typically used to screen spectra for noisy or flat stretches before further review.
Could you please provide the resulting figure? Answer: 99.9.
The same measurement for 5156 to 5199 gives 99.7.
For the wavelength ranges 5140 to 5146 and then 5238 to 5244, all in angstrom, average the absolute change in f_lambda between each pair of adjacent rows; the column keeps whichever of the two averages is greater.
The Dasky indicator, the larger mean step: 0.038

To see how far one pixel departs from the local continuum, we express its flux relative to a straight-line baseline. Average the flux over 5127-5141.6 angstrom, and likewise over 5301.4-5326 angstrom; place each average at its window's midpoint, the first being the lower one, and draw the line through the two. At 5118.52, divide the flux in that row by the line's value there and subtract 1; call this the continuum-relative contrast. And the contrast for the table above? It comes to 0.13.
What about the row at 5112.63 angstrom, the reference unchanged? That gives 0.10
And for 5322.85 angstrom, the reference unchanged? 0.05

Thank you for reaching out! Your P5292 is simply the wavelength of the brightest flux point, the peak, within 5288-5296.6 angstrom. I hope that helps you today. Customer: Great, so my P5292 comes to 5288.64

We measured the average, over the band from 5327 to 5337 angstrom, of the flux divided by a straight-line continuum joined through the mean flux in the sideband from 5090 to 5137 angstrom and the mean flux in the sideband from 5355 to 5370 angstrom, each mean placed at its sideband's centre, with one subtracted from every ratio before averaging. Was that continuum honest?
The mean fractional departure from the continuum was -0.012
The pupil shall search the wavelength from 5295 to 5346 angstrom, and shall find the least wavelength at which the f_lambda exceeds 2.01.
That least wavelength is 5295.95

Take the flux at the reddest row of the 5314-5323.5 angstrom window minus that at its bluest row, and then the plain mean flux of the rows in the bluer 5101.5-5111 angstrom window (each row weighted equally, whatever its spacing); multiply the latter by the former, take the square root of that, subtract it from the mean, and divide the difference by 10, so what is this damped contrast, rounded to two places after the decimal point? 0.16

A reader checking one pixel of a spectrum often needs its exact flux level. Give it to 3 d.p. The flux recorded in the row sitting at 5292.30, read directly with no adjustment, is 1.963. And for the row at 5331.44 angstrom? 2.061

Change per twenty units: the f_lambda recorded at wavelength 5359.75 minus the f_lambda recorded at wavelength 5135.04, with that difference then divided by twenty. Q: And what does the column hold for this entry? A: 0.011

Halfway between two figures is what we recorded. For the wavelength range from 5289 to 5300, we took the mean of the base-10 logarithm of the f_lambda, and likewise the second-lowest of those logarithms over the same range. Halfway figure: 0.303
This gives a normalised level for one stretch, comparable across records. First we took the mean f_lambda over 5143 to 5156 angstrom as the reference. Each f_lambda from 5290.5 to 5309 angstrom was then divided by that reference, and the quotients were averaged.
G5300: 1.01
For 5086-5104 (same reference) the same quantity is 0.96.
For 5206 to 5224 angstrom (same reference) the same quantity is 1.02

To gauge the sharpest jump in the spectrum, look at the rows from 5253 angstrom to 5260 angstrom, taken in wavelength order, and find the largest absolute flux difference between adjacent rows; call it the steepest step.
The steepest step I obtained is 0.06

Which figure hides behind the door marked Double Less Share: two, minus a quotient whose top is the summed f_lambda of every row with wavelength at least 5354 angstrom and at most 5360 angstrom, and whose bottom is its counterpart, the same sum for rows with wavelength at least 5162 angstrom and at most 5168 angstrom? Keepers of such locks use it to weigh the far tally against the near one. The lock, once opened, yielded 1.04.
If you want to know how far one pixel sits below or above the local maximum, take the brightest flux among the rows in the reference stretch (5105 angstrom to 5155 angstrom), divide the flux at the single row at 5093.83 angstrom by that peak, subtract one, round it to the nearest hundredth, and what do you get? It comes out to -0.18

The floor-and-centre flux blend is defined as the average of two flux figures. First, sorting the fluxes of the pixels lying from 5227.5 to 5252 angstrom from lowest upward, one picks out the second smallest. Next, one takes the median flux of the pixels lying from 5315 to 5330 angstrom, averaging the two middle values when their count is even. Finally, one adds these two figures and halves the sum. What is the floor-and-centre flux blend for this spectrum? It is 1.969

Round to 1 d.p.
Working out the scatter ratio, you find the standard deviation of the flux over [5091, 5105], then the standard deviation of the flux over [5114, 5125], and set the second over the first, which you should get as 0.6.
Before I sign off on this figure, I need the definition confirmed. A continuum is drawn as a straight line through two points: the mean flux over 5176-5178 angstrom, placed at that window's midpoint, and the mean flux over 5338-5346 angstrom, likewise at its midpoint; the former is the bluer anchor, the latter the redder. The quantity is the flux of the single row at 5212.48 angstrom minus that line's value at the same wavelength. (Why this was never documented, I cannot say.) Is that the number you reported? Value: -0.10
